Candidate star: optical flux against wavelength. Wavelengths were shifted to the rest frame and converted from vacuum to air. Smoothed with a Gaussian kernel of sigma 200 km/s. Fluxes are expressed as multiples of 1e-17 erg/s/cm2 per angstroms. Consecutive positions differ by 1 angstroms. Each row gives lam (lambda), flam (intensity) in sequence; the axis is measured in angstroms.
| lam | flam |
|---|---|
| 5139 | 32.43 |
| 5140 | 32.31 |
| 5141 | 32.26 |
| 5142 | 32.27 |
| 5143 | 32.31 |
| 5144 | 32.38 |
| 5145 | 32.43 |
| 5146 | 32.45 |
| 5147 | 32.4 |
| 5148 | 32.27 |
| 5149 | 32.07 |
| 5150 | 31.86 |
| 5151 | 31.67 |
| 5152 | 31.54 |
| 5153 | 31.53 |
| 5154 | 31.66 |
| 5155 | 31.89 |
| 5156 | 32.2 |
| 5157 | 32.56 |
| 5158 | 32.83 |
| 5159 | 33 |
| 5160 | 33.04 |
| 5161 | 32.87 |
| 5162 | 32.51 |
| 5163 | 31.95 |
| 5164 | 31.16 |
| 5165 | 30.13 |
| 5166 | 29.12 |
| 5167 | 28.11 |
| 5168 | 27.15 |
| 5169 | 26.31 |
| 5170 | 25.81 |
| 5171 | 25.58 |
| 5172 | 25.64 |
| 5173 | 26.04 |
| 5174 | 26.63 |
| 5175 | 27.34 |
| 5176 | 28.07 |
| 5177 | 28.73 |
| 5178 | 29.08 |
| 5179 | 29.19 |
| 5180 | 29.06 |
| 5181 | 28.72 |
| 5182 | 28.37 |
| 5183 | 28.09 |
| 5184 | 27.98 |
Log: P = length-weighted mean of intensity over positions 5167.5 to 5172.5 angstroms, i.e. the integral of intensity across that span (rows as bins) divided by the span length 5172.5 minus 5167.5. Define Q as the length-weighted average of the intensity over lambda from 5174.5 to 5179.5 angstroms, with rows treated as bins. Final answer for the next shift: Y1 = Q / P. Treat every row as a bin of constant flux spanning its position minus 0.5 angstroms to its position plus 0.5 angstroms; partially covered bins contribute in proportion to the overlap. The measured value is 1.09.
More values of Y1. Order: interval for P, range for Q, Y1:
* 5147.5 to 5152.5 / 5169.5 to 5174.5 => 0.81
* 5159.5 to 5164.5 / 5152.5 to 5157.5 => 0.99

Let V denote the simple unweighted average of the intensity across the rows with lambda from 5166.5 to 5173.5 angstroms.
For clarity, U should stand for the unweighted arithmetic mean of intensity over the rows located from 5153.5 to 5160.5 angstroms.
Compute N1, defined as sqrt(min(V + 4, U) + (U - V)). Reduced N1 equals 6.0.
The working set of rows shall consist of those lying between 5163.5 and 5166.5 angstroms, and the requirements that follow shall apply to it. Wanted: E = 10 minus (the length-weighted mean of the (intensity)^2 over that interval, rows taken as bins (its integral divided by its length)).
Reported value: -899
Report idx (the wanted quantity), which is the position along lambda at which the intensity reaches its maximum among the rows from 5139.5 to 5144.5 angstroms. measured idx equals 5144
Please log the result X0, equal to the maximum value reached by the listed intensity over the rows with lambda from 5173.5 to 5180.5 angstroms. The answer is 29.19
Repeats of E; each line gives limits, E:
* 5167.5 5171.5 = -677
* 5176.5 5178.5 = -826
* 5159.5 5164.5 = -1034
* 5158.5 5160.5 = -1080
